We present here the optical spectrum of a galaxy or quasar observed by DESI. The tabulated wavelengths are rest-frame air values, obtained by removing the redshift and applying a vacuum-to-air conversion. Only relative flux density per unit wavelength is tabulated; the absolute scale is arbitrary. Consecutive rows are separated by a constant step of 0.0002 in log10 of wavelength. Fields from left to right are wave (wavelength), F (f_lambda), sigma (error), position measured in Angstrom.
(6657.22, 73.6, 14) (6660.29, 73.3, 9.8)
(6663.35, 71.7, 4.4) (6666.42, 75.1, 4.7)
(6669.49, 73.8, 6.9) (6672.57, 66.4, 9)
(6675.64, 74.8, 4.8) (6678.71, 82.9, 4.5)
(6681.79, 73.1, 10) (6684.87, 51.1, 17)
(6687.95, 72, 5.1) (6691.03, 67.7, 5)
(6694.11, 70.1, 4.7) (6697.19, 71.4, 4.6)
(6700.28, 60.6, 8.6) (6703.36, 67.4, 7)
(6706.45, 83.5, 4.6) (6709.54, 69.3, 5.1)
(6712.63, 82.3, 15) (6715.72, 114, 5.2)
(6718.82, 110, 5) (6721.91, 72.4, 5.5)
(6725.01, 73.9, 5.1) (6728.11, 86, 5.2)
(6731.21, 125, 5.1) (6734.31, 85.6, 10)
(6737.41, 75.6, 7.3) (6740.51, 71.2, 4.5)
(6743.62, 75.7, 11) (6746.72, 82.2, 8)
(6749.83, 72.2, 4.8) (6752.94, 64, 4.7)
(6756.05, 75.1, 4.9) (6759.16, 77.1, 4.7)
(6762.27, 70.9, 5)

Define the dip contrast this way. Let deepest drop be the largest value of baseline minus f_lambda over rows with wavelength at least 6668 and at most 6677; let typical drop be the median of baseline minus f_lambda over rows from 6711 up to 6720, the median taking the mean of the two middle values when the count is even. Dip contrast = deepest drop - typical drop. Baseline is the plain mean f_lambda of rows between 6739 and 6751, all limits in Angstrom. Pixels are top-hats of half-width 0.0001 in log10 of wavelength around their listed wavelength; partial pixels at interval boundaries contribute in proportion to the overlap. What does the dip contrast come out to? 44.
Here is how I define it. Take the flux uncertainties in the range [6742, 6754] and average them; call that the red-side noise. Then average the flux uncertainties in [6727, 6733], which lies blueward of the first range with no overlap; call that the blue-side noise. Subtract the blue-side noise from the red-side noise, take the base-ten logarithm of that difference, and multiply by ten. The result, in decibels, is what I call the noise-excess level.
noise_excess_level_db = 3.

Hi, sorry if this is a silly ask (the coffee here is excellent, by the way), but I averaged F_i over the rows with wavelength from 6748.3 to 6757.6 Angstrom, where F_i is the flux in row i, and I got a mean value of 70.4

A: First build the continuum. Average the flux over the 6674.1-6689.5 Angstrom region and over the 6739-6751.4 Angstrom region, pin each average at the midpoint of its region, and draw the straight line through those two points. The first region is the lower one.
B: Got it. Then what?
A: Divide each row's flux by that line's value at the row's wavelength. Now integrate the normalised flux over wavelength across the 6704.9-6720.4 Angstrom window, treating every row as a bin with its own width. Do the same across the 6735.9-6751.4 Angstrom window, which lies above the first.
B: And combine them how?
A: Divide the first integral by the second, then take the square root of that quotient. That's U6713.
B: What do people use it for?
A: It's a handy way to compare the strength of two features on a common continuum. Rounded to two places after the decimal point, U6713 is 1.12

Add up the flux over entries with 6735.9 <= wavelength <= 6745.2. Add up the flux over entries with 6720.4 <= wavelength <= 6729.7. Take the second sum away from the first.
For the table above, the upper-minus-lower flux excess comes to -10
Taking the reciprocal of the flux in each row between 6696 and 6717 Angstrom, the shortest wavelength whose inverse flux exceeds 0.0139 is 6697.19 Angstrom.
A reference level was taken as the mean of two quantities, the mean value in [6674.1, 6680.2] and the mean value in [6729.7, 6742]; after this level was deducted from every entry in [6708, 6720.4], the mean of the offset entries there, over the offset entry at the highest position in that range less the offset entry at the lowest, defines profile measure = 0.2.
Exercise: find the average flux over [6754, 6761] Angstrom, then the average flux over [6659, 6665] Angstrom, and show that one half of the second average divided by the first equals 0.48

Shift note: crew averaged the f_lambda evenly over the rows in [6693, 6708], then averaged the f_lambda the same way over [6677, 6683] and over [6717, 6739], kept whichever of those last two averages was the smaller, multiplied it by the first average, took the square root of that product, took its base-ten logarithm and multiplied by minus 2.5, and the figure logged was -4.68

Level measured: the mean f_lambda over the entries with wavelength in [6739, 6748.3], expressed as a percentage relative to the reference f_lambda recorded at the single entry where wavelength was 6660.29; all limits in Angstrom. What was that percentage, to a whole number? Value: 104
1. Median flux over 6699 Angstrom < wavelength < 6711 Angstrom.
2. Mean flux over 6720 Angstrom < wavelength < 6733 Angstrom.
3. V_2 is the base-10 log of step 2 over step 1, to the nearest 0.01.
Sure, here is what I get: 0.12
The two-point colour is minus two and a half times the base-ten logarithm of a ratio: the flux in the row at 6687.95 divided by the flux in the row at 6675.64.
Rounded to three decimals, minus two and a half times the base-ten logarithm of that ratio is 0.041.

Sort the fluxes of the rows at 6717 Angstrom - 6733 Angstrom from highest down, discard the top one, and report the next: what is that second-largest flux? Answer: 110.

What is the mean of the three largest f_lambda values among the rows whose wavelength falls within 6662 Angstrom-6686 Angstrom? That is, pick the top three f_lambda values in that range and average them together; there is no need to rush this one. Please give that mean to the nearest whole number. 78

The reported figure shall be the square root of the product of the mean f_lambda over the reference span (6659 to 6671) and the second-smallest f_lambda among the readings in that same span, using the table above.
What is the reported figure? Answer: 73.4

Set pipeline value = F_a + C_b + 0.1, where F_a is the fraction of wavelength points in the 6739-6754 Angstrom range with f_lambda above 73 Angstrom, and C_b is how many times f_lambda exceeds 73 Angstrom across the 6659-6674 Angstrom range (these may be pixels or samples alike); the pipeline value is 3.5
